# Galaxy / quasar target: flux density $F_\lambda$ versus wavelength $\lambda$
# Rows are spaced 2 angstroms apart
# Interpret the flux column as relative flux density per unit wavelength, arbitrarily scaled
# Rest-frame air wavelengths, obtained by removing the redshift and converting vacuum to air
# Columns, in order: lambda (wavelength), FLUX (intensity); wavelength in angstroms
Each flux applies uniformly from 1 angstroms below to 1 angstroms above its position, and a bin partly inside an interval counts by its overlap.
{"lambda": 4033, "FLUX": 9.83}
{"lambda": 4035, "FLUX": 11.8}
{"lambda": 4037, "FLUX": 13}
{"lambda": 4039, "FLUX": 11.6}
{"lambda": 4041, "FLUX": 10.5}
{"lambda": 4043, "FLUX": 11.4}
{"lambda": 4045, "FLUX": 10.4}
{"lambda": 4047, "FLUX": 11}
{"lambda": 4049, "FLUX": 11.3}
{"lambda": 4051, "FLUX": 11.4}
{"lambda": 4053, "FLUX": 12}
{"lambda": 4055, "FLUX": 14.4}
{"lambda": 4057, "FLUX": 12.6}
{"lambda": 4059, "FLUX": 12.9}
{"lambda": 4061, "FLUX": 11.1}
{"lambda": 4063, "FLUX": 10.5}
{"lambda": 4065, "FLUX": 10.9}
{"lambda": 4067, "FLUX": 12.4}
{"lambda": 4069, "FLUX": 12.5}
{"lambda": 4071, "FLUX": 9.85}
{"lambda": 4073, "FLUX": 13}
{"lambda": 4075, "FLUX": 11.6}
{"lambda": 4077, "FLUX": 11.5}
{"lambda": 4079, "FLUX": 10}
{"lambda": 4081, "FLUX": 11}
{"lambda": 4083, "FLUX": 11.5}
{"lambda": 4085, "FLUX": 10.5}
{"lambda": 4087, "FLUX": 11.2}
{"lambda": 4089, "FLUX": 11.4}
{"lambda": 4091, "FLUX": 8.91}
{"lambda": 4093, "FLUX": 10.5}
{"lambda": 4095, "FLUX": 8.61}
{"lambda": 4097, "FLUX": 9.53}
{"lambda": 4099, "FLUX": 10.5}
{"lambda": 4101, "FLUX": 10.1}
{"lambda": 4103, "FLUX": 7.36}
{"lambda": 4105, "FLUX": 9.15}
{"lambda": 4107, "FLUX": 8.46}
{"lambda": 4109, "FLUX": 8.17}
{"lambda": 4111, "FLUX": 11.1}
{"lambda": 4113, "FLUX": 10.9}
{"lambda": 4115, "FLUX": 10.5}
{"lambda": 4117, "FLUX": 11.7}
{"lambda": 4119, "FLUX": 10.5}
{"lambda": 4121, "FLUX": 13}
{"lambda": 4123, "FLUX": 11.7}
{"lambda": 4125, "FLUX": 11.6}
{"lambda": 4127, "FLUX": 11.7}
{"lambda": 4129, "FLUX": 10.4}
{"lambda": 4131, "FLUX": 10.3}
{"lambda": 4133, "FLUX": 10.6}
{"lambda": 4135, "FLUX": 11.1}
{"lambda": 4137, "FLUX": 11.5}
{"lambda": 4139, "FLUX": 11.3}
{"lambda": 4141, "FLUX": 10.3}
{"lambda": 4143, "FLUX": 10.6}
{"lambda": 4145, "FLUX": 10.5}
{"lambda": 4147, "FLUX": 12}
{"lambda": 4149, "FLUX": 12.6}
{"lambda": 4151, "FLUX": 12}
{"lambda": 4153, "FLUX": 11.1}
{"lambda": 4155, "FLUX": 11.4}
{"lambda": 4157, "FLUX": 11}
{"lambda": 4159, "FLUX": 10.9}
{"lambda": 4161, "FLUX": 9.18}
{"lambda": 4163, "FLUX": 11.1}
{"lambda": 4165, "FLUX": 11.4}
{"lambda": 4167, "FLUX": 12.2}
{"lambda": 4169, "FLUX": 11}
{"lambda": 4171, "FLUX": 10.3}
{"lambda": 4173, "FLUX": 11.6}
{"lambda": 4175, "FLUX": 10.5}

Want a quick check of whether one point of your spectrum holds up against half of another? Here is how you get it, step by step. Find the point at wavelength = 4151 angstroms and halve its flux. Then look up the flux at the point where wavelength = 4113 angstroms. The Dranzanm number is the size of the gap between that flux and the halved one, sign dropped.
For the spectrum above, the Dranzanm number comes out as 4.9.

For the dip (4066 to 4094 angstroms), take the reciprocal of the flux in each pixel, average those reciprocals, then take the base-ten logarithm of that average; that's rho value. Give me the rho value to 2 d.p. -1.04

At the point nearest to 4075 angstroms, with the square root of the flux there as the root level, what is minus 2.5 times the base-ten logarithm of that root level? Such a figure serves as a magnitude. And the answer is -1.33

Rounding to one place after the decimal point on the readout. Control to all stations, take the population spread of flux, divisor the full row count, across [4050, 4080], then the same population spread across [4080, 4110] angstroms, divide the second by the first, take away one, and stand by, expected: 0.1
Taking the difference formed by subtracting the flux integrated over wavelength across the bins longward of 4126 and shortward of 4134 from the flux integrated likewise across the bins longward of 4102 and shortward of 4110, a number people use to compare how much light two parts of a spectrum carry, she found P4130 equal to -20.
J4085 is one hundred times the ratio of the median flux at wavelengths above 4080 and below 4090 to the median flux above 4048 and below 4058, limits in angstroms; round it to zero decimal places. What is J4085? 93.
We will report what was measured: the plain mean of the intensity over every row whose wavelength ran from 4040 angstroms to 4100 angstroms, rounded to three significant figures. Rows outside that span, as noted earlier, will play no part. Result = 11.2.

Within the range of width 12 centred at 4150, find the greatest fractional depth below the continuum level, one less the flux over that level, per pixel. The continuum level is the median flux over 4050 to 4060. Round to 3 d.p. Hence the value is 0.167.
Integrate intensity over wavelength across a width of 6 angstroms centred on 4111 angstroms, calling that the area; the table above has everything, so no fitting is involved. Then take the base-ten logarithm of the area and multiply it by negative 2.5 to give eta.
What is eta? -4.45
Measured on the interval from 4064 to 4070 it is -4.64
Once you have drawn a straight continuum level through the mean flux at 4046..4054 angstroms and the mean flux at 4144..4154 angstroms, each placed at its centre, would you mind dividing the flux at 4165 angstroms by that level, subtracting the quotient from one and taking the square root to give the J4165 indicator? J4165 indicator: 0.15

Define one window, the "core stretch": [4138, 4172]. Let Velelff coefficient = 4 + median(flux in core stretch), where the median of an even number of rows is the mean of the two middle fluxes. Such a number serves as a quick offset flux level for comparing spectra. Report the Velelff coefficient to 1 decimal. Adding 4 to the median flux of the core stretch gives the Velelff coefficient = 15.1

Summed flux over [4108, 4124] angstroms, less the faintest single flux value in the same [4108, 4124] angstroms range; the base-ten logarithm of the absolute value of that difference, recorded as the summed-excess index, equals 1.900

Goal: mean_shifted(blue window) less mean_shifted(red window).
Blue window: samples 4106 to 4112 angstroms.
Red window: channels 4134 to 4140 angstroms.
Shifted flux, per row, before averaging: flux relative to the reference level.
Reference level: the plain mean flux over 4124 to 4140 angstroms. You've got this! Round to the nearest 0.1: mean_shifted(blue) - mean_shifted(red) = -2.1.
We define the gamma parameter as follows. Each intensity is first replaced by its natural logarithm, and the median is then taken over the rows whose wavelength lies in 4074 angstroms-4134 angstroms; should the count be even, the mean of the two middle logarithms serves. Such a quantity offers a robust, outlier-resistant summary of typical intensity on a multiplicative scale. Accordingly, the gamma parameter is 2.35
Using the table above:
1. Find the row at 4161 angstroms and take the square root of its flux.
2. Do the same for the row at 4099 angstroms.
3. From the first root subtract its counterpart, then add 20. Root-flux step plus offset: 19.8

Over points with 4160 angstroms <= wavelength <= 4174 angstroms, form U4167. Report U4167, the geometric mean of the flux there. 10.9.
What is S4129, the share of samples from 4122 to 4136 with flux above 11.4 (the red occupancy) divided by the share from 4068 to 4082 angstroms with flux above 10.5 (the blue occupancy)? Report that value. 0.6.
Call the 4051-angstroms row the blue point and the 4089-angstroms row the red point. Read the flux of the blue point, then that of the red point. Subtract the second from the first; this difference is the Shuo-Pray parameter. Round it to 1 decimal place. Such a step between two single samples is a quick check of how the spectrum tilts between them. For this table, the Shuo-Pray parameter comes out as 0.0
